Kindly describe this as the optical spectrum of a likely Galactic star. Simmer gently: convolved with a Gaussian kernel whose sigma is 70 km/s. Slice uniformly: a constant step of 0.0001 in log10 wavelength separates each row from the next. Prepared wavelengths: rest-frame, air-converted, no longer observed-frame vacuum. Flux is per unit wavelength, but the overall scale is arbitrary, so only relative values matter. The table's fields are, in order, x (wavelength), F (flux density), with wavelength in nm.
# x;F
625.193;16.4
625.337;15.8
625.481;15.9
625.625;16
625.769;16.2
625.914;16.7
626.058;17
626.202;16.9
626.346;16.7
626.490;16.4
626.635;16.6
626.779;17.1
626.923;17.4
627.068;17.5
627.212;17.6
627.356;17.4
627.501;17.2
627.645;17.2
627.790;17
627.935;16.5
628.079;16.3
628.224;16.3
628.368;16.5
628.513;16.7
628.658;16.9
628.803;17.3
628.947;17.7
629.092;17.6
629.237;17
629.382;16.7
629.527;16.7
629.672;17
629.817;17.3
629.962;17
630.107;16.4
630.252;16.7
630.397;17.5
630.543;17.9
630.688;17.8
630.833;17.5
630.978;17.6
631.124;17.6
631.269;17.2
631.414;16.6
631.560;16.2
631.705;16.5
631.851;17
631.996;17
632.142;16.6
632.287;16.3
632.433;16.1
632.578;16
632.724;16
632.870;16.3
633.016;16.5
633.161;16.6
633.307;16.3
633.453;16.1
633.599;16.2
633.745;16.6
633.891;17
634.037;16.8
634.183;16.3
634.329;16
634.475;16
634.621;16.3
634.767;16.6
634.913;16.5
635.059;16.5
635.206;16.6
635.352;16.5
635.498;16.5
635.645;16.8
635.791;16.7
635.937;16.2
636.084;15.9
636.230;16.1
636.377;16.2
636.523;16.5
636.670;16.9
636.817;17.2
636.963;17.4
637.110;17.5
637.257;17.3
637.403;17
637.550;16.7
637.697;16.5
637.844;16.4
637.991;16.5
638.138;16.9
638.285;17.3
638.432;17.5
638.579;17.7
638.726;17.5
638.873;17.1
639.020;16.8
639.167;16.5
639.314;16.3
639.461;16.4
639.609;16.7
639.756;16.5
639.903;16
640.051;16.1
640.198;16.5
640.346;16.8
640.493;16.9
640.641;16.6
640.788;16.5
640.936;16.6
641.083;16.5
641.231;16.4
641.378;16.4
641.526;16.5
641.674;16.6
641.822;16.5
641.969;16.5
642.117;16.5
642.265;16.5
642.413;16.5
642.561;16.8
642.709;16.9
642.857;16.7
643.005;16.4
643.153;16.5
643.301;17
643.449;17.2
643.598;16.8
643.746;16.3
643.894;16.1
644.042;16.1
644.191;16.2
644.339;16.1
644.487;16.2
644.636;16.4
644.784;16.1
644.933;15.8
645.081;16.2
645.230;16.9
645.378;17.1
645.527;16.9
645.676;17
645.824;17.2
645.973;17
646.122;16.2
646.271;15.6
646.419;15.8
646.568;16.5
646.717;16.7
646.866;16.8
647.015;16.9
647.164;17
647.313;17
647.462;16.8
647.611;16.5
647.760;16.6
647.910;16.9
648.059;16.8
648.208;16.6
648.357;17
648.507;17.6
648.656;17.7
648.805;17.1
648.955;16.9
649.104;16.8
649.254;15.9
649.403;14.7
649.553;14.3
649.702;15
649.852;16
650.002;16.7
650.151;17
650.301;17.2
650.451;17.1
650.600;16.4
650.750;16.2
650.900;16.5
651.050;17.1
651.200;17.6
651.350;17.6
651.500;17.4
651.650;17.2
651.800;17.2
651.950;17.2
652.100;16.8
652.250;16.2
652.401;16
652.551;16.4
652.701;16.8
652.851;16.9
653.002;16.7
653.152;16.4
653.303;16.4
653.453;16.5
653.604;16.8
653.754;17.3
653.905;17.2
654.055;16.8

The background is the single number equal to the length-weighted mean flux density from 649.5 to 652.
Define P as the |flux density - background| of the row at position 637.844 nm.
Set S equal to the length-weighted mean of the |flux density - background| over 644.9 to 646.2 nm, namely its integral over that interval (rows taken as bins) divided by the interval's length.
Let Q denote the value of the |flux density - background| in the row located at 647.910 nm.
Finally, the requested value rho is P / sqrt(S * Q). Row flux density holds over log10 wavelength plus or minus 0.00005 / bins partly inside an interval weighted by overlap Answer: 1.1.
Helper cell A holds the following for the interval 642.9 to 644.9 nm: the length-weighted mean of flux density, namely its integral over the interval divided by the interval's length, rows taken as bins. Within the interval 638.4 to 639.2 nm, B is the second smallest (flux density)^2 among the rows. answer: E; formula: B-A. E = 266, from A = 16.4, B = 282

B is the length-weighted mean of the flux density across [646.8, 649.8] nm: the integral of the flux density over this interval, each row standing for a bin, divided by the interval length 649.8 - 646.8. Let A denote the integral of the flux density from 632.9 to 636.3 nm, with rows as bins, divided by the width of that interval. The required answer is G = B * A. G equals 272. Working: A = 16.4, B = 16.5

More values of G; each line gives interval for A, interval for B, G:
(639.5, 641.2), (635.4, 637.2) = 275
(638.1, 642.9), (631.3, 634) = 274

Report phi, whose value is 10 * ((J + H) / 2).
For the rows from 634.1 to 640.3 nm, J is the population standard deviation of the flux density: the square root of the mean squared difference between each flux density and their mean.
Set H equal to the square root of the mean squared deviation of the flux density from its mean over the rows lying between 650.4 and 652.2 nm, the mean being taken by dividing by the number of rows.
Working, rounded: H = 0.44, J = 0.46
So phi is 4.5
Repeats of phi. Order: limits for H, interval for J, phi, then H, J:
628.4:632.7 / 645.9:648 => 4.8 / 0.52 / 0.43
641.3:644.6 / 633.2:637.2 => 3.5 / 0.29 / 0.41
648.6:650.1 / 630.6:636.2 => 7.7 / 1.07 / 0.47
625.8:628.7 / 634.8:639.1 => 4.3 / 0.39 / 0.47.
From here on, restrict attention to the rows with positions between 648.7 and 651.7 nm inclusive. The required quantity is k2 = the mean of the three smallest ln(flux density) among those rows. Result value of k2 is 2.69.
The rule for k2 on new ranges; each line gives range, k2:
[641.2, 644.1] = 2.78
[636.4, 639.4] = 2.80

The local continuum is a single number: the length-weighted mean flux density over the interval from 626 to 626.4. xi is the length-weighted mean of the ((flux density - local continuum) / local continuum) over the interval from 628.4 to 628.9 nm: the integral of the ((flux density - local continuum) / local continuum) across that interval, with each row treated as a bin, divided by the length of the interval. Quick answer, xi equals 0.00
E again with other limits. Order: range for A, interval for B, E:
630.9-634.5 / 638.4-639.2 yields 266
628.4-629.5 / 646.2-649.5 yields 226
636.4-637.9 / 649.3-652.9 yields 199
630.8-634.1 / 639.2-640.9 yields 243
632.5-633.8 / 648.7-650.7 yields 200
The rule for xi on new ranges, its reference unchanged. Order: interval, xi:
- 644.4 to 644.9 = -0.04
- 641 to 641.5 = -0.03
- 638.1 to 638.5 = 0.02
